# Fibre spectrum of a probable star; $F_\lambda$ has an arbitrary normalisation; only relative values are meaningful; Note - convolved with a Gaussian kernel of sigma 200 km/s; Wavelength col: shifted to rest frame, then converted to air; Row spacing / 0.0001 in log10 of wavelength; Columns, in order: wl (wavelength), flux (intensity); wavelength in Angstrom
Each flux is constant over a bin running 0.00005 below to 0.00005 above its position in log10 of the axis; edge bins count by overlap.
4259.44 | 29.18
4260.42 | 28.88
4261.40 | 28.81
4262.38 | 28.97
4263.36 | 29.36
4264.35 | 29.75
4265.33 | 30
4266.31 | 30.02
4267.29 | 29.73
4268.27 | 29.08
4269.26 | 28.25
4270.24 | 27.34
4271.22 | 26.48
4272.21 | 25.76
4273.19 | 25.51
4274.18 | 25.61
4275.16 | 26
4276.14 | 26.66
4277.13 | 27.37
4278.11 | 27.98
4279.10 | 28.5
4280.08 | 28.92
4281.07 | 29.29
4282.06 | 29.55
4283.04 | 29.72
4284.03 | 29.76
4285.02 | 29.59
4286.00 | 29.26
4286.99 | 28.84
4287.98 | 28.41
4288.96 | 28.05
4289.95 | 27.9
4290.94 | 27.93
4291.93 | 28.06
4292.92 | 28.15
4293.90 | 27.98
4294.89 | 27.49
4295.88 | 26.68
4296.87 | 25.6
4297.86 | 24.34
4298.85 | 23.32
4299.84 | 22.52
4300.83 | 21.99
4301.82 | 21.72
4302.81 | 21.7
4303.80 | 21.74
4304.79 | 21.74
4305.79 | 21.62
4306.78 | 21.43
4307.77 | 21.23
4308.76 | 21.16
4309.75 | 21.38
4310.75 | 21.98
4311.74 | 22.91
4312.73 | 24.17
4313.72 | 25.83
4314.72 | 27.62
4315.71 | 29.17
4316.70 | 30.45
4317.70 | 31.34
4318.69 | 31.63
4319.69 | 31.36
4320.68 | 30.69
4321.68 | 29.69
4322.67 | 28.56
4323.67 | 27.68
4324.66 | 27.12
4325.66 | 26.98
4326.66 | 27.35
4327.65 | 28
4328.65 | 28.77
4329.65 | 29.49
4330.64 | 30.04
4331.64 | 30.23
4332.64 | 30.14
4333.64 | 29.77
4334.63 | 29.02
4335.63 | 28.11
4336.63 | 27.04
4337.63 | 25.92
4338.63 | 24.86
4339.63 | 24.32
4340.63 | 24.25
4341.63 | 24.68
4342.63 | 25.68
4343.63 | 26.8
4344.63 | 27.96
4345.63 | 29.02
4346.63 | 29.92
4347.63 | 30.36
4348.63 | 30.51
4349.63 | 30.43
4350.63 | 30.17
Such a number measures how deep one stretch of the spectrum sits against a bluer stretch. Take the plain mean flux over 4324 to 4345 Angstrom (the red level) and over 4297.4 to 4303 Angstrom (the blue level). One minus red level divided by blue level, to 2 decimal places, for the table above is -0.21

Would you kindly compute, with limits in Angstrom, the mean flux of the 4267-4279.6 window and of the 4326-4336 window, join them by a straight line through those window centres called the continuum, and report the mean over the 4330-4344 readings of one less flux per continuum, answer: 0.07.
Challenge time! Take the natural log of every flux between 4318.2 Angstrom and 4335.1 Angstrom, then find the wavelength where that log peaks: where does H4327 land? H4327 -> 4318.69 Angstrom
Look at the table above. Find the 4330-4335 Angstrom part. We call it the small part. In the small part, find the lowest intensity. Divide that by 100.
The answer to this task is 0.290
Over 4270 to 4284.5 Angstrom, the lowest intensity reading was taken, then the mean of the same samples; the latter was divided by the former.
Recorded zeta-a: 1.083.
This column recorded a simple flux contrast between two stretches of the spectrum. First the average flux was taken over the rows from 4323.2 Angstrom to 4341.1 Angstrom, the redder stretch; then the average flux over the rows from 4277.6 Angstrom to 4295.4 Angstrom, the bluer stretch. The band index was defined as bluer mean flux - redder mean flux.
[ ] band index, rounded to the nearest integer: 1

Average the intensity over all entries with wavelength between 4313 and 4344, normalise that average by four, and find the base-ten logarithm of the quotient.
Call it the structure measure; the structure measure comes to 0.847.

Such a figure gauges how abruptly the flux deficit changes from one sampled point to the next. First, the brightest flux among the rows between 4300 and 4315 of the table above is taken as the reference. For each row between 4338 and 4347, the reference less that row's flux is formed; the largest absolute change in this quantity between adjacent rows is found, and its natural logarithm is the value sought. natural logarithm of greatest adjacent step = 0.15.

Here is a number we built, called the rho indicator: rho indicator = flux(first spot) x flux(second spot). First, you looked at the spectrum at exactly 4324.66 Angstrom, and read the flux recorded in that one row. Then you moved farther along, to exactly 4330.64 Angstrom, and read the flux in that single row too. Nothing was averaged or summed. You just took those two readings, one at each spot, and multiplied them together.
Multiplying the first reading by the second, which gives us 815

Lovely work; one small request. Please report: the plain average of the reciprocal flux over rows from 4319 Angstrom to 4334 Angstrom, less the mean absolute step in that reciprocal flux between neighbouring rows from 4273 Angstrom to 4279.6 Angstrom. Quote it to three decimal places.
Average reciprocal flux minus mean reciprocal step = 0.034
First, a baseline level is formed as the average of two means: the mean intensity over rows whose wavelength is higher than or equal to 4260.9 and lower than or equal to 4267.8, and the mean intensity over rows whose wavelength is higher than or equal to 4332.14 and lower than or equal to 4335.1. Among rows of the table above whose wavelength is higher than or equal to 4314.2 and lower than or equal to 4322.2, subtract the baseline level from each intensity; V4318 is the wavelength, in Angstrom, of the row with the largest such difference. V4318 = 4318.69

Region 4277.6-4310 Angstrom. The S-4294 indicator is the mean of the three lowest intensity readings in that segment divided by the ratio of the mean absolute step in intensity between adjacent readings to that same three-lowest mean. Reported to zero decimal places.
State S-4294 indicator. 1293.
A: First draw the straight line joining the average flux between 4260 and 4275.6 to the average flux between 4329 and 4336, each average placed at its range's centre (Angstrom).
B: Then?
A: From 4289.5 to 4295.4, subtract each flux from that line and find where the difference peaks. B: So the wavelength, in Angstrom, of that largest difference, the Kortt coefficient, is 4294.89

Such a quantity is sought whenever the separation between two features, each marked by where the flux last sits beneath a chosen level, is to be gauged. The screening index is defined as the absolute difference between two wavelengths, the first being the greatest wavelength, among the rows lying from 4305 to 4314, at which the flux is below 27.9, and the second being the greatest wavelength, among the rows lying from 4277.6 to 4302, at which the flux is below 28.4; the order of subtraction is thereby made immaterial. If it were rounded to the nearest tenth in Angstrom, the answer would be 11.9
